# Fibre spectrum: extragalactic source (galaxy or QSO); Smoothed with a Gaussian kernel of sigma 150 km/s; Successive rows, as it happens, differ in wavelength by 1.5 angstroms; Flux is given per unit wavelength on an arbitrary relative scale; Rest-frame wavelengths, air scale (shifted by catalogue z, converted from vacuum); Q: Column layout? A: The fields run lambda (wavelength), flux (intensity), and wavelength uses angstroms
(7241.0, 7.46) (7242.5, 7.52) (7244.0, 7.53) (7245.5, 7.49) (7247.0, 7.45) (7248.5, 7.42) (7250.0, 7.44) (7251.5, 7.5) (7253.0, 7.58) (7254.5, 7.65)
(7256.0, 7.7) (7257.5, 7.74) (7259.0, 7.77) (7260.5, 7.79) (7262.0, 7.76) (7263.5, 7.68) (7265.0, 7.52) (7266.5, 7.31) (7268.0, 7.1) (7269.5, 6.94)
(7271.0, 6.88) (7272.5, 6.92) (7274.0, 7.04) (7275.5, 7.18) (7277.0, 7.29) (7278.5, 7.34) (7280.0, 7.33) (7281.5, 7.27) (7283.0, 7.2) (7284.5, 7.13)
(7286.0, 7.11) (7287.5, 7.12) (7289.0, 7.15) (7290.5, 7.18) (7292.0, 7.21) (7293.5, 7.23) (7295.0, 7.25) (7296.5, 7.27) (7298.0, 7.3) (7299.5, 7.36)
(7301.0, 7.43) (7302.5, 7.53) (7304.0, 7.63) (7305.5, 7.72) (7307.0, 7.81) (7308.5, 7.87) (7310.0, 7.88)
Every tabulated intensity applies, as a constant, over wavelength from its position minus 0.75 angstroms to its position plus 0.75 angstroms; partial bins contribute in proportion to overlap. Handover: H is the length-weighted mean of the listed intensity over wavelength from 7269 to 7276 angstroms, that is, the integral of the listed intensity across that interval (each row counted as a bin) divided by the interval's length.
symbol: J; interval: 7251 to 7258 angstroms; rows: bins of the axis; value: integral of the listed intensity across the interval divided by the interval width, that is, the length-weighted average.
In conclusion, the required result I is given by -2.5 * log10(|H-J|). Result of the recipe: 0.5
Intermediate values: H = 7.0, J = 7.6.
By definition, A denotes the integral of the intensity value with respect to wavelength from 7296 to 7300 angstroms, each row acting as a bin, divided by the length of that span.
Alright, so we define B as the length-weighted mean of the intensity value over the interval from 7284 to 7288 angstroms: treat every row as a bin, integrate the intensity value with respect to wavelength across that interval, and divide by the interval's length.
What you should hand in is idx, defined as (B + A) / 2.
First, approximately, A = 7.31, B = 7.12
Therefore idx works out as 7.21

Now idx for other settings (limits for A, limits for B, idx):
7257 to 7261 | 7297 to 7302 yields 7.57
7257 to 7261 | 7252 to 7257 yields 7.70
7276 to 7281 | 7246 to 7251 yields 7.38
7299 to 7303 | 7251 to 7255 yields 7.51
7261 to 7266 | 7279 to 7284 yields 7.45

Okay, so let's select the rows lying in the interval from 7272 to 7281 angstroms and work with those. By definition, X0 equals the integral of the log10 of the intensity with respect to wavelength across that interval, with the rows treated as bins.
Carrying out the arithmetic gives 7.71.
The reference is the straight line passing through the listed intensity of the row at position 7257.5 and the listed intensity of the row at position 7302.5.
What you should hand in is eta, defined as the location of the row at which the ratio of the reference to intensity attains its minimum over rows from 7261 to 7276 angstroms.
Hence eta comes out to 7262.0 angstroms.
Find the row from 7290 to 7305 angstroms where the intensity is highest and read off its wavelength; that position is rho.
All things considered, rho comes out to 7304.0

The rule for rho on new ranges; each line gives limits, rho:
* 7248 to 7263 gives 7260.5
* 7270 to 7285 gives 7278.5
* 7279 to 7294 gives 7280.0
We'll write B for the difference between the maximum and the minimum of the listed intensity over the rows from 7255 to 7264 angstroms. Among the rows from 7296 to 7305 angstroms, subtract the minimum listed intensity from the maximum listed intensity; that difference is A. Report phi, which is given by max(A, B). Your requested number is 0.36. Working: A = 0.36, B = 0.11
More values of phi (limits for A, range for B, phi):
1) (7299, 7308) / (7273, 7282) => 0.45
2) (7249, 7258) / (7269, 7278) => 0.41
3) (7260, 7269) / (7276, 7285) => 0.69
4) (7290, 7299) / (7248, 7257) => 0.28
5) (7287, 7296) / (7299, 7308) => 0.45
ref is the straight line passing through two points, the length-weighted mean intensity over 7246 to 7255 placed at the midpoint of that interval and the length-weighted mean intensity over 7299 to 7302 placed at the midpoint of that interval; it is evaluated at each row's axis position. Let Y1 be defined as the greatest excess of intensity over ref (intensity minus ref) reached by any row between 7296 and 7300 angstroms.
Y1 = -0.05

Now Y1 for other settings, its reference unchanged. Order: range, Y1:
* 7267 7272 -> -0.37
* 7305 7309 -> 0.48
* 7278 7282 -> -0.11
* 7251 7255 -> 0.16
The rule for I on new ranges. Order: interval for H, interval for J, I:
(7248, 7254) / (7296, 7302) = 2.1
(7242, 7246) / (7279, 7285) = 1.4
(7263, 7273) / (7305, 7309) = 0.5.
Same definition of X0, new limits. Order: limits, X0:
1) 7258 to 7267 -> 7.95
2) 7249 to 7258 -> 7.92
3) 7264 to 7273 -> 7.68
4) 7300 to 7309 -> 7.95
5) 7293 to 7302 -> 7.78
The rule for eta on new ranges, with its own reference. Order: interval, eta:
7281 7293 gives 7281.5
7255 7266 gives 7260.5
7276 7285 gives 7278.5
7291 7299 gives 7298.0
